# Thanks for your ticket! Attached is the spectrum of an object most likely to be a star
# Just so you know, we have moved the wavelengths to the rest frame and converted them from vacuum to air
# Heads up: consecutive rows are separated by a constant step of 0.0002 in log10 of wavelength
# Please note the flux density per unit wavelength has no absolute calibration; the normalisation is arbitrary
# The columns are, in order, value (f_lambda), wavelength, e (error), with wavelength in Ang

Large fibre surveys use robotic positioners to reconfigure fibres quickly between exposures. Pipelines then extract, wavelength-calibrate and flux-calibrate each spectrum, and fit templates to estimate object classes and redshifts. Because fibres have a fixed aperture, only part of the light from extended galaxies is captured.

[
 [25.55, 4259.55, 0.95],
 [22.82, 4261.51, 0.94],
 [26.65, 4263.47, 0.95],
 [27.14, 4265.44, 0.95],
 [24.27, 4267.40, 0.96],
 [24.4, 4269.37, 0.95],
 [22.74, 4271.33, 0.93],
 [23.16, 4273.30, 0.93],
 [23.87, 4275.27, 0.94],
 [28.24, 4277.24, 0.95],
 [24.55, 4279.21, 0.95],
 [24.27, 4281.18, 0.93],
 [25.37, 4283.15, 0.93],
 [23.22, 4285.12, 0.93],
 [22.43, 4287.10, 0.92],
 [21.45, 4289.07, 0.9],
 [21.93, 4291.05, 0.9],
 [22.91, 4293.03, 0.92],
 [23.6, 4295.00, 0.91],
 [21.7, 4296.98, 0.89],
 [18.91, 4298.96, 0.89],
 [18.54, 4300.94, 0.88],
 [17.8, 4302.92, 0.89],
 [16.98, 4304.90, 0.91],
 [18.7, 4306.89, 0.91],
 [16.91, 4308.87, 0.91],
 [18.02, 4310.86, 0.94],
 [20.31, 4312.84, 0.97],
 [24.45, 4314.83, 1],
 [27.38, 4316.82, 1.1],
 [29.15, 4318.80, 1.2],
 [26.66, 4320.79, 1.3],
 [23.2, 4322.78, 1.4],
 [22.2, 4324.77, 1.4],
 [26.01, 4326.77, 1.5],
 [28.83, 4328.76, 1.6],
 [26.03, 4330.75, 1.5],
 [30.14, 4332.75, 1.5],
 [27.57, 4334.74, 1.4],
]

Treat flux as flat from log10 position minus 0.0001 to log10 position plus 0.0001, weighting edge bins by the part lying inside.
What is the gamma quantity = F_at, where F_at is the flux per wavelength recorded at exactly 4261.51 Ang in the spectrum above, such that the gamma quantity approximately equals 22.82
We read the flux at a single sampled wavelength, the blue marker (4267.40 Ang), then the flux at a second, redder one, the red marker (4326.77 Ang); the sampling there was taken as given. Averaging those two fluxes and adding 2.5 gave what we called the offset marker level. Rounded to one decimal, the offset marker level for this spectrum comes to 27.6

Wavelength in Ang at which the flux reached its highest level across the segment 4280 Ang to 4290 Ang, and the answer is 4283.15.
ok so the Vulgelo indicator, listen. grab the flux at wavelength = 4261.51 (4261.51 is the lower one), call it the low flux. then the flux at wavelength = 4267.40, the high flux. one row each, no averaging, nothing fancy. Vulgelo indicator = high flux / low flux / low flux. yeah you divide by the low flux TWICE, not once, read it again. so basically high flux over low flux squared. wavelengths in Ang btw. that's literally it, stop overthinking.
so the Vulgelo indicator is 0.047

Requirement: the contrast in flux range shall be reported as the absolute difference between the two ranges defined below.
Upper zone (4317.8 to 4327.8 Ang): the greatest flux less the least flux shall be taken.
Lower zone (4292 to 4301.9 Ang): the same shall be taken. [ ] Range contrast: 1.9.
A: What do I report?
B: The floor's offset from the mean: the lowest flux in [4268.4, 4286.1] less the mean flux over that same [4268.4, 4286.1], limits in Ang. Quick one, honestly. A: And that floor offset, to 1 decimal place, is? -1.7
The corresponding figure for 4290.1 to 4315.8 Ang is -3.1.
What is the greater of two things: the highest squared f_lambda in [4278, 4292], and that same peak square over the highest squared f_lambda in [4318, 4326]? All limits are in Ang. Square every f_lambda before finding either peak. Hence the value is 644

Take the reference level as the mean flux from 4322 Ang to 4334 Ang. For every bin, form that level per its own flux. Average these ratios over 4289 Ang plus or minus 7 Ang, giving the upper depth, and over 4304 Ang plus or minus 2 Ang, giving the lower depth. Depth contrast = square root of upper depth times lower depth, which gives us 1.31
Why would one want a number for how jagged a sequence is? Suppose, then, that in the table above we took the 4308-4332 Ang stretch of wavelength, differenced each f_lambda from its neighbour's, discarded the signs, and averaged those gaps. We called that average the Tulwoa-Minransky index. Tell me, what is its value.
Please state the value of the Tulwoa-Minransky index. 2.6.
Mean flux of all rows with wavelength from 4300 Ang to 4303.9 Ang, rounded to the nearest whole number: 18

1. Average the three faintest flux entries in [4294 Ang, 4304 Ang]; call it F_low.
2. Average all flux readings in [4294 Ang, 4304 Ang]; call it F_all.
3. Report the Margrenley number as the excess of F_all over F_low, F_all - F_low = 1.7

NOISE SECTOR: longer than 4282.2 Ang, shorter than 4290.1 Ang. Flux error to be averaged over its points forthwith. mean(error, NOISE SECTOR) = 0.92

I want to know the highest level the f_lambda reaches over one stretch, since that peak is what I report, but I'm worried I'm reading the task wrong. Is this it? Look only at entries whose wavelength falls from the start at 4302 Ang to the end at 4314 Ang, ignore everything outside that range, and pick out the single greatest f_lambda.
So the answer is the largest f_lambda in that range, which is 20.31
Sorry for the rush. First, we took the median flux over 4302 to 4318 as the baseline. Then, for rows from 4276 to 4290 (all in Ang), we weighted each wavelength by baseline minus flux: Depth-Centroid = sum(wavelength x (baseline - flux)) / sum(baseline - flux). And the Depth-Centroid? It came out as 4281.9 Ang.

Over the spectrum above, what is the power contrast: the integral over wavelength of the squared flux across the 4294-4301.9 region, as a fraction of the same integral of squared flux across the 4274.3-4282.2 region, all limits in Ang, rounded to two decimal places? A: 0.68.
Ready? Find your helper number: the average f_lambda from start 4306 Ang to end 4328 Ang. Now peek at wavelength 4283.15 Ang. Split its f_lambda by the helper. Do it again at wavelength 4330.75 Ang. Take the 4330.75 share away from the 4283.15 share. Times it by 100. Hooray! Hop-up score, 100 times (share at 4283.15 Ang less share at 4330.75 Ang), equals -3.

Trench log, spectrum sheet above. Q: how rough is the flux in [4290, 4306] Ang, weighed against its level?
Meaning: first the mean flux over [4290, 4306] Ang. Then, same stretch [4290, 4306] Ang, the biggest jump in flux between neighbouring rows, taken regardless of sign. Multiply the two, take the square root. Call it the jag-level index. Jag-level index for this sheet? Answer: 7.5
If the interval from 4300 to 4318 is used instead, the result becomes 9.1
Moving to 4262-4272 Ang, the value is 8.5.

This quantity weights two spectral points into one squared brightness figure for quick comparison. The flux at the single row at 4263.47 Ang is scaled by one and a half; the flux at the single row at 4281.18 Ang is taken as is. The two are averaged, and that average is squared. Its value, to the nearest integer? 1032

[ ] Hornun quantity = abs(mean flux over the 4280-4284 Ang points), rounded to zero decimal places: 25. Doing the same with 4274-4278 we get 26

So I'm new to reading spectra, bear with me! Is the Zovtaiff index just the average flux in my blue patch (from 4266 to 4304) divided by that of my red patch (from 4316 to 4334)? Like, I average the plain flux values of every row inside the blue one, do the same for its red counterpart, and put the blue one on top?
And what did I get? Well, 0.86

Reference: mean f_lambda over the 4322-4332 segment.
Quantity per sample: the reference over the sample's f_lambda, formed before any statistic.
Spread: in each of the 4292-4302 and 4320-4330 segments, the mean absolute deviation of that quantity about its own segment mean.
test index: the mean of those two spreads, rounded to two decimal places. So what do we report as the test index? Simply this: 0.10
